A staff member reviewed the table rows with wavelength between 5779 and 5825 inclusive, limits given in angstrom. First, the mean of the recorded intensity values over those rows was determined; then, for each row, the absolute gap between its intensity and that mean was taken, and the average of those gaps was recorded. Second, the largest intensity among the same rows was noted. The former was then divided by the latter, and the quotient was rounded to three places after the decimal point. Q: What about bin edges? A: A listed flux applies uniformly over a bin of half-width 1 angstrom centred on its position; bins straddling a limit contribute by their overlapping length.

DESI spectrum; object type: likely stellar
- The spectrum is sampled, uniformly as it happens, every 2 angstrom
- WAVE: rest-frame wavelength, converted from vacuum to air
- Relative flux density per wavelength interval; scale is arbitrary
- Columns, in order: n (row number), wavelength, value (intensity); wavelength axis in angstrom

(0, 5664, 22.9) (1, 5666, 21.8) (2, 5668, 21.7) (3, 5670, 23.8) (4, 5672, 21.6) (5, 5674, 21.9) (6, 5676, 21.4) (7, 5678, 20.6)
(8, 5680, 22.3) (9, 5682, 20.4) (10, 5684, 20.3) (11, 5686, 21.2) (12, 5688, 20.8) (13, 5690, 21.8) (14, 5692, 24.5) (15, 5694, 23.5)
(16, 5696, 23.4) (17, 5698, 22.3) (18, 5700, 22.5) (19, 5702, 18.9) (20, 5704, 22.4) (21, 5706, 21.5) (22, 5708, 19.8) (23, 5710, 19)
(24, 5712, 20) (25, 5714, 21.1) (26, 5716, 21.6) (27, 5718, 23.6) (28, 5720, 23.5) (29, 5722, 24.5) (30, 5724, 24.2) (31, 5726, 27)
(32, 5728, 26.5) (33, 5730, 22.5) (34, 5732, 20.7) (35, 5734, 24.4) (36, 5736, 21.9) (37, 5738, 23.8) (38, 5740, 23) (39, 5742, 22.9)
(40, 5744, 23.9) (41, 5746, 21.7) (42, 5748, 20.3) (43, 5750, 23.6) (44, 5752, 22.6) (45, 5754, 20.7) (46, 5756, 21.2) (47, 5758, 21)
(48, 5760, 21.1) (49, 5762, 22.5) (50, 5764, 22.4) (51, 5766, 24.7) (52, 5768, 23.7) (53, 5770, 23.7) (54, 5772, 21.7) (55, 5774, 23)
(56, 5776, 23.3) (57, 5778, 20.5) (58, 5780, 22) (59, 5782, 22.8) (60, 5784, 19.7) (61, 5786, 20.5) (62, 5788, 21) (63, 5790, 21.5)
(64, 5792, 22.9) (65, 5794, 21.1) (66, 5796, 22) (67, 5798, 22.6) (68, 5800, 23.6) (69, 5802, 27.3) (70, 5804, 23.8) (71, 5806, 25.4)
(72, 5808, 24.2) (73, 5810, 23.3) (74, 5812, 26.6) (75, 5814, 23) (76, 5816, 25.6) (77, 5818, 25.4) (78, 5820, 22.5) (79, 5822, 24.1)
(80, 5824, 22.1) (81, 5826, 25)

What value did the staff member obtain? 0.056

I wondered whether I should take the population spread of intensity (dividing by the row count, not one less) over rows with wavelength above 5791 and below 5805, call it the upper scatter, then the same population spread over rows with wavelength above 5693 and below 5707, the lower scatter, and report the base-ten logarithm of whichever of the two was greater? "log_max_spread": 0.26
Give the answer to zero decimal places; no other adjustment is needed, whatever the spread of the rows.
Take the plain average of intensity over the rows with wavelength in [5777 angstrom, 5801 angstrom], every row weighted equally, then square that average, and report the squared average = 470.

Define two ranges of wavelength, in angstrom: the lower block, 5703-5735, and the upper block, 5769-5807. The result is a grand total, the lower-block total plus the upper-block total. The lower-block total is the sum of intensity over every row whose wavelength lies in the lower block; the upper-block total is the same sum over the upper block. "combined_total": 791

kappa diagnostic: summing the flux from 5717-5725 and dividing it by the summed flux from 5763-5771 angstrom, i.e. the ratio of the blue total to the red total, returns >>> 1.01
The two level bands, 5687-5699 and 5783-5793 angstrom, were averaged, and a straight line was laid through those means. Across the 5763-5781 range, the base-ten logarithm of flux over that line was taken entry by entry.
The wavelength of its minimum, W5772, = 5778 angstrom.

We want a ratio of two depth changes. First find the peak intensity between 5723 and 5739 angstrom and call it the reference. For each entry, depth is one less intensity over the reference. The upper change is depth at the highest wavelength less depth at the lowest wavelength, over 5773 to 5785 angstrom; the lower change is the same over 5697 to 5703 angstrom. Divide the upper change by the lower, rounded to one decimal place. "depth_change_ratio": 1.0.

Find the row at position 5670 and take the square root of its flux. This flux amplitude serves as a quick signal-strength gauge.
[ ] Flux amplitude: 4.88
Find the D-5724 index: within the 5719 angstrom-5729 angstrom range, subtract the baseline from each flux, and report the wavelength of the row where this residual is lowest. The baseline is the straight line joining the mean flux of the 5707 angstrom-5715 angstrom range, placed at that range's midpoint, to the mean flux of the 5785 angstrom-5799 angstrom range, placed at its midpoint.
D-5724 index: 5720 angstrom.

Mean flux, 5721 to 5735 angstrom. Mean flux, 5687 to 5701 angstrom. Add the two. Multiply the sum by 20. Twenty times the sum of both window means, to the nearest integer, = 939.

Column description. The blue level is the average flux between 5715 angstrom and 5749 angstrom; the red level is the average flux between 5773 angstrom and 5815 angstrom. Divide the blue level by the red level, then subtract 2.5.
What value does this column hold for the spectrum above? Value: -1.48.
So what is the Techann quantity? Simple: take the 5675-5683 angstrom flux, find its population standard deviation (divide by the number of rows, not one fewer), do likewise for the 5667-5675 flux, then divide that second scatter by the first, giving 1.20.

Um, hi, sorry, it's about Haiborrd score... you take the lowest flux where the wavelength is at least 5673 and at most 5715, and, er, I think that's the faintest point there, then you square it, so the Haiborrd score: 357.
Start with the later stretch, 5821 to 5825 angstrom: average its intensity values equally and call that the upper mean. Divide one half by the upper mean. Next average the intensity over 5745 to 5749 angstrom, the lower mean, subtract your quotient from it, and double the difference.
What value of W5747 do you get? 42.0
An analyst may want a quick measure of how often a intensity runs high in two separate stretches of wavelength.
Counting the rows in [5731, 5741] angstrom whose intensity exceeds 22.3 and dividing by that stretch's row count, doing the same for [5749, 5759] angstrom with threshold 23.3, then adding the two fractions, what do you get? 0.80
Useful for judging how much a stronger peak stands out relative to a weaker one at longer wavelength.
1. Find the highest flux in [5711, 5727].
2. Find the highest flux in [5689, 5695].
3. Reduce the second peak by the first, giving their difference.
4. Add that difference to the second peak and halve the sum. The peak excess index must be 11.0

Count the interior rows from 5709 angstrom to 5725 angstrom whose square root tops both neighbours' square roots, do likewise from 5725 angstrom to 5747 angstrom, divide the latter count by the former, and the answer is 1.5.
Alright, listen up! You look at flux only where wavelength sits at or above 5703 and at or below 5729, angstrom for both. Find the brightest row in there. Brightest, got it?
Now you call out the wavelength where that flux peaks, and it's 5726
